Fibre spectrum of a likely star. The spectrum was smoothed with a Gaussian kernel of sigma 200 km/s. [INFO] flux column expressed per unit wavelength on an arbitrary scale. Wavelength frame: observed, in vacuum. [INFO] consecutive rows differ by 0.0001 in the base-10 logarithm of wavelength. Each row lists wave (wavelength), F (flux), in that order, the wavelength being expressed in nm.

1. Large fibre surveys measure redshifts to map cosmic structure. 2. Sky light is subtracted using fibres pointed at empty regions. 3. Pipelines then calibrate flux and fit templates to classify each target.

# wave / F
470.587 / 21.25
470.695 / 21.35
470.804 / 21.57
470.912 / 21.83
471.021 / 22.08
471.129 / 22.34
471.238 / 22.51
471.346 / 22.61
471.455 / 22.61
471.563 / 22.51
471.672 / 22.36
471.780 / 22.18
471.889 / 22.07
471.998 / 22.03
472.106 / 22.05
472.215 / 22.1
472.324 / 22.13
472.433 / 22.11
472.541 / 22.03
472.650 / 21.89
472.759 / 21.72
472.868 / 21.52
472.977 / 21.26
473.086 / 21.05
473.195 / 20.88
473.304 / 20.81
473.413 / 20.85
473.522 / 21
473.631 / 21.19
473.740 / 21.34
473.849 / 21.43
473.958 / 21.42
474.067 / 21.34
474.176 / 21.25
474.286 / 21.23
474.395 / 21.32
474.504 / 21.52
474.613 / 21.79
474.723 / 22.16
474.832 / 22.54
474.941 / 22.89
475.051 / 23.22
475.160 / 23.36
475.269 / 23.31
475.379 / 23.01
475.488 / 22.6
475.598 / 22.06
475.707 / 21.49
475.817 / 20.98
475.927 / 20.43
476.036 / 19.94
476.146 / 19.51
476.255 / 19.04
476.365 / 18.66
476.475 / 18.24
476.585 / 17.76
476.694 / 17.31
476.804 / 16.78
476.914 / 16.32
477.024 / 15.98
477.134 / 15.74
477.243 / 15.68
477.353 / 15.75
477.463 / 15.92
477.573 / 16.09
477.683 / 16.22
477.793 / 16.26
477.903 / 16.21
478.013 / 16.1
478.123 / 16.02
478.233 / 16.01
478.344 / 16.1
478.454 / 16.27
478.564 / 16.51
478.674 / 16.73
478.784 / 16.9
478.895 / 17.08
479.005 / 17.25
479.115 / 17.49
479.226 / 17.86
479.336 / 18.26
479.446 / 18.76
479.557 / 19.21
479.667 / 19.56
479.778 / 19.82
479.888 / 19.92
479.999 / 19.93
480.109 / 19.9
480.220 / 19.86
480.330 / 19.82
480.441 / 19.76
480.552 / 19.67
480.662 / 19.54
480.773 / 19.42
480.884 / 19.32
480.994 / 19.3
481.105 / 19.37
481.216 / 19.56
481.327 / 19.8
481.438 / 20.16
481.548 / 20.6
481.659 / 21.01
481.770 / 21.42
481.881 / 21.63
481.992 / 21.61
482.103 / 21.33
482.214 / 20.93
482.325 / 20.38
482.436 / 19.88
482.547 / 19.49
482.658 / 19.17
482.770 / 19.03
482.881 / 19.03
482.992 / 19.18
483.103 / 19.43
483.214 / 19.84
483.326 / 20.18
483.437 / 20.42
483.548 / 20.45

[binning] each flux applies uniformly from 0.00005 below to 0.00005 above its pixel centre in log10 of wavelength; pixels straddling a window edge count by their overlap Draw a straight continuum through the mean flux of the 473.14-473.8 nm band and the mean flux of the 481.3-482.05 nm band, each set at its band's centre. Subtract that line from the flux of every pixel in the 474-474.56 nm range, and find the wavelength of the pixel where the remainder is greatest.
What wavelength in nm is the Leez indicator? 474.504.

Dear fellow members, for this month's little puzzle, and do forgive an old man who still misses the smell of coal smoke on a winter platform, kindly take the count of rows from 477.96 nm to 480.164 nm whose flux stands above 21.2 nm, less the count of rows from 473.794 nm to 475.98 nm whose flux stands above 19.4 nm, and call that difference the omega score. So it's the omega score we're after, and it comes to -20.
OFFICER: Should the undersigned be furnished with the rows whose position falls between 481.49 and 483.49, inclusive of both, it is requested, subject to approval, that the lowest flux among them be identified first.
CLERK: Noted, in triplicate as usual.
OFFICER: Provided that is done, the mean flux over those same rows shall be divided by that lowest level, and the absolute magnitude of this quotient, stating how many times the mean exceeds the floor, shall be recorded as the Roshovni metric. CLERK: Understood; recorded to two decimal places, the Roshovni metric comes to 1.06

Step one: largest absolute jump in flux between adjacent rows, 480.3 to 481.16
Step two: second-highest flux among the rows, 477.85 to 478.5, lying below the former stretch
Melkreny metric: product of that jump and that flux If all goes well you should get 2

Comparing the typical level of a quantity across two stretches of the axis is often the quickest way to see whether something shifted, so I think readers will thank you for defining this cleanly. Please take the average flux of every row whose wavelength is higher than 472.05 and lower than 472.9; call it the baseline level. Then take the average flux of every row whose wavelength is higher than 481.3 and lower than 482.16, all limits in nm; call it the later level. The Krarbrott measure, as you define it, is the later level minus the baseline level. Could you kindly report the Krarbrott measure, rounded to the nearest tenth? -1.0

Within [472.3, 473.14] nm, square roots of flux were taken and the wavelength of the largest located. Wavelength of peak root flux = 472.324 nm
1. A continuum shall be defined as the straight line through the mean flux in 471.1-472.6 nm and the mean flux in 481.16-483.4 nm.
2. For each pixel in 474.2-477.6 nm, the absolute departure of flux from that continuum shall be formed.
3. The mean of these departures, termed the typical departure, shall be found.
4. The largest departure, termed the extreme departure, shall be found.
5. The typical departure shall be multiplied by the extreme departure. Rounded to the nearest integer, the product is 13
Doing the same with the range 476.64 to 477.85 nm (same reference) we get 28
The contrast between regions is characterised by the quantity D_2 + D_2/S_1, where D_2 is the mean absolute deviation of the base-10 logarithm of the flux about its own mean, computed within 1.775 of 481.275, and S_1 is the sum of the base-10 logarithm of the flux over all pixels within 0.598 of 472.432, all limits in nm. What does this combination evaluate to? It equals 0.013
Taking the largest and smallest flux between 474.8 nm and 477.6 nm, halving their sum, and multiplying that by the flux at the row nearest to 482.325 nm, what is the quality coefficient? 398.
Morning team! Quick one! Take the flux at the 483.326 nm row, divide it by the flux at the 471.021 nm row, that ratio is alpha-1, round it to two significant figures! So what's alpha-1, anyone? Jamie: 0.91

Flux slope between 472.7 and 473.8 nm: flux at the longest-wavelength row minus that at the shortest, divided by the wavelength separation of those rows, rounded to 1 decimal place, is -0.4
